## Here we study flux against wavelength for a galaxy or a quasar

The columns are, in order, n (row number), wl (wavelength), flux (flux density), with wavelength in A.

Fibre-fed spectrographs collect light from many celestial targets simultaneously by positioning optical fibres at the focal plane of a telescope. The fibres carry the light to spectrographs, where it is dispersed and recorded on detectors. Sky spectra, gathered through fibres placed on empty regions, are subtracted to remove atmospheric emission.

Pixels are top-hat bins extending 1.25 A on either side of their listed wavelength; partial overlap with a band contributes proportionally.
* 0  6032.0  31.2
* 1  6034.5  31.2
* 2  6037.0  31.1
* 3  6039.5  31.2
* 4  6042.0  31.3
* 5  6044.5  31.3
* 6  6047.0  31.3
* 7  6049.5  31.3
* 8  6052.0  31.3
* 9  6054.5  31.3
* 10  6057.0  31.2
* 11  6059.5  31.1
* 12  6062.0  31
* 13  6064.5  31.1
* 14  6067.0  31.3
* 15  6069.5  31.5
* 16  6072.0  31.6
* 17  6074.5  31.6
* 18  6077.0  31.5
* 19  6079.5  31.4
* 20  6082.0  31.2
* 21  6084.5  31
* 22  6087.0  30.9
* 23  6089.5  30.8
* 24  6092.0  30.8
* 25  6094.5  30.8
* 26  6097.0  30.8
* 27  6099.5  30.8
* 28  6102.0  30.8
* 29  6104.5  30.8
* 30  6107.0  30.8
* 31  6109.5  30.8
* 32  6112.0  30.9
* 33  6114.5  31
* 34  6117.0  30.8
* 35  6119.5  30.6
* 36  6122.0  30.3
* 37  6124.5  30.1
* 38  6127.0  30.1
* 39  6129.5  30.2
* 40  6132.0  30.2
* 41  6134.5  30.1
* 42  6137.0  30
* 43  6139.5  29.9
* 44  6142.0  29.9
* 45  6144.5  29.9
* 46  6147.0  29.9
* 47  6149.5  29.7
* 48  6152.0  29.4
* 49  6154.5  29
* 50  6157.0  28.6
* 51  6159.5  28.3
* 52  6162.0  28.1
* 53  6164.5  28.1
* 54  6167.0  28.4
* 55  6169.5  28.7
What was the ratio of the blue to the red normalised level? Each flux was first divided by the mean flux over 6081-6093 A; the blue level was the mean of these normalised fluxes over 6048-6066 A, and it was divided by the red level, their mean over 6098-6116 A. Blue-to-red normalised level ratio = 1.01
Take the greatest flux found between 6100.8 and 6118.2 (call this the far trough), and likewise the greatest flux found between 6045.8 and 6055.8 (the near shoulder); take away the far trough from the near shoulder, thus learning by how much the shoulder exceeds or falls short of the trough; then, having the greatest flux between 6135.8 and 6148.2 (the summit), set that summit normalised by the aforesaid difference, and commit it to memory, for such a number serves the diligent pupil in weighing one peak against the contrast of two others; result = 100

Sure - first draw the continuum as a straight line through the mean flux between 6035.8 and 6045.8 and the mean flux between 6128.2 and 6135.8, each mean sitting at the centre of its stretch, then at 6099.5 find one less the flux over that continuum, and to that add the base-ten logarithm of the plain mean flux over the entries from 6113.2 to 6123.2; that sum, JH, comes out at 1.48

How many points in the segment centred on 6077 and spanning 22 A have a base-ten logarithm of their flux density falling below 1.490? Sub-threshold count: 1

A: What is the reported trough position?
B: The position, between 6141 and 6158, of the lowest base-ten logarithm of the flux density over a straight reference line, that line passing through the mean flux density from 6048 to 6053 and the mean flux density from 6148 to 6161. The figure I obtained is 6157.0 A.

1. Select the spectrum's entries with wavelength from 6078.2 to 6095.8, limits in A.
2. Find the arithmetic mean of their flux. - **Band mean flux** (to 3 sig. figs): 31.0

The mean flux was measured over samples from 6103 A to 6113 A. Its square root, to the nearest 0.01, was 5.55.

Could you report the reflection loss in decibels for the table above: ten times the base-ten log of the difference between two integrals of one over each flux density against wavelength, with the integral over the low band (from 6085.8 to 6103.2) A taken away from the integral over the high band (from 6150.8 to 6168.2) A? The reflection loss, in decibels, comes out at -13.5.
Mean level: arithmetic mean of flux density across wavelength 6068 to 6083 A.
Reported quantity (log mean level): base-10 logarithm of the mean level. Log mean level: 1.50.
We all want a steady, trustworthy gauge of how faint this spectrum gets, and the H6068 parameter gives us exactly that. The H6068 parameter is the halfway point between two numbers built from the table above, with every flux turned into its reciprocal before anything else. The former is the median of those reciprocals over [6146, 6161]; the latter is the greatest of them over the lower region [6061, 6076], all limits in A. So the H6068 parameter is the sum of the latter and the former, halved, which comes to 0.0333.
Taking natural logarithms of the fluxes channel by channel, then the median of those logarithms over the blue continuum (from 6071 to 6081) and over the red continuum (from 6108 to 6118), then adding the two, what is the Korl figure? 6.881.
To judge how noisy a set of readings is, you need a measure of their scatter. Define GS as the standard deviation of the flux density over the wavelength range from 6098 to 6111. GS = 0.00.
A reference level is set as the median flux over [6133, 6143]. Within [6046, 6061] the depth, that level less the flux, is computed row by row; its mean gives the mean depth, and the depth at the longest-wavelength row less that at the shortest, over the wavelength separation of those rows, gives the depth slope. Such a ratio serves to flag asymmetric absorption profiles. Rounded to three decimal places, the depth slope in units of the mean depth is -0.012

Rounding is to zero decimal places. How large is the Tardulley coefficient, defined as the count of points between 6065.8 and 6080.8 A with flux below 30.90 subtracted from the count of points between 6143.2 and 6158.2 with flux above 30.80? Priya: 0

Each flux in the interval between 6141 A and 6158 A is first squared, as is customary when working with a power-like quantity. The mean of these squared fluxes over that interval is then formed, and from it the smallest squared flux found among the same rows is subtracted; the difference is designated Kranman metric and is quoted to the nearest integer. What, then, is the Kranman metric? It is 52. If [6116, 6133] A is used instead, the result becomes 14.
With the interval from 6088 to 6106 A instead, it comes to 0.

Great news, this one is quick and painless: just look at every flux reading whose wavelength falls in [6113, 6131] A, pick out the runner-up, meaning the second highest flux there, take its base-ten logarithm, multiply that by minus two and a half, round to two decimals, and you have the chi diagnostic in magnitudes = -3.72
